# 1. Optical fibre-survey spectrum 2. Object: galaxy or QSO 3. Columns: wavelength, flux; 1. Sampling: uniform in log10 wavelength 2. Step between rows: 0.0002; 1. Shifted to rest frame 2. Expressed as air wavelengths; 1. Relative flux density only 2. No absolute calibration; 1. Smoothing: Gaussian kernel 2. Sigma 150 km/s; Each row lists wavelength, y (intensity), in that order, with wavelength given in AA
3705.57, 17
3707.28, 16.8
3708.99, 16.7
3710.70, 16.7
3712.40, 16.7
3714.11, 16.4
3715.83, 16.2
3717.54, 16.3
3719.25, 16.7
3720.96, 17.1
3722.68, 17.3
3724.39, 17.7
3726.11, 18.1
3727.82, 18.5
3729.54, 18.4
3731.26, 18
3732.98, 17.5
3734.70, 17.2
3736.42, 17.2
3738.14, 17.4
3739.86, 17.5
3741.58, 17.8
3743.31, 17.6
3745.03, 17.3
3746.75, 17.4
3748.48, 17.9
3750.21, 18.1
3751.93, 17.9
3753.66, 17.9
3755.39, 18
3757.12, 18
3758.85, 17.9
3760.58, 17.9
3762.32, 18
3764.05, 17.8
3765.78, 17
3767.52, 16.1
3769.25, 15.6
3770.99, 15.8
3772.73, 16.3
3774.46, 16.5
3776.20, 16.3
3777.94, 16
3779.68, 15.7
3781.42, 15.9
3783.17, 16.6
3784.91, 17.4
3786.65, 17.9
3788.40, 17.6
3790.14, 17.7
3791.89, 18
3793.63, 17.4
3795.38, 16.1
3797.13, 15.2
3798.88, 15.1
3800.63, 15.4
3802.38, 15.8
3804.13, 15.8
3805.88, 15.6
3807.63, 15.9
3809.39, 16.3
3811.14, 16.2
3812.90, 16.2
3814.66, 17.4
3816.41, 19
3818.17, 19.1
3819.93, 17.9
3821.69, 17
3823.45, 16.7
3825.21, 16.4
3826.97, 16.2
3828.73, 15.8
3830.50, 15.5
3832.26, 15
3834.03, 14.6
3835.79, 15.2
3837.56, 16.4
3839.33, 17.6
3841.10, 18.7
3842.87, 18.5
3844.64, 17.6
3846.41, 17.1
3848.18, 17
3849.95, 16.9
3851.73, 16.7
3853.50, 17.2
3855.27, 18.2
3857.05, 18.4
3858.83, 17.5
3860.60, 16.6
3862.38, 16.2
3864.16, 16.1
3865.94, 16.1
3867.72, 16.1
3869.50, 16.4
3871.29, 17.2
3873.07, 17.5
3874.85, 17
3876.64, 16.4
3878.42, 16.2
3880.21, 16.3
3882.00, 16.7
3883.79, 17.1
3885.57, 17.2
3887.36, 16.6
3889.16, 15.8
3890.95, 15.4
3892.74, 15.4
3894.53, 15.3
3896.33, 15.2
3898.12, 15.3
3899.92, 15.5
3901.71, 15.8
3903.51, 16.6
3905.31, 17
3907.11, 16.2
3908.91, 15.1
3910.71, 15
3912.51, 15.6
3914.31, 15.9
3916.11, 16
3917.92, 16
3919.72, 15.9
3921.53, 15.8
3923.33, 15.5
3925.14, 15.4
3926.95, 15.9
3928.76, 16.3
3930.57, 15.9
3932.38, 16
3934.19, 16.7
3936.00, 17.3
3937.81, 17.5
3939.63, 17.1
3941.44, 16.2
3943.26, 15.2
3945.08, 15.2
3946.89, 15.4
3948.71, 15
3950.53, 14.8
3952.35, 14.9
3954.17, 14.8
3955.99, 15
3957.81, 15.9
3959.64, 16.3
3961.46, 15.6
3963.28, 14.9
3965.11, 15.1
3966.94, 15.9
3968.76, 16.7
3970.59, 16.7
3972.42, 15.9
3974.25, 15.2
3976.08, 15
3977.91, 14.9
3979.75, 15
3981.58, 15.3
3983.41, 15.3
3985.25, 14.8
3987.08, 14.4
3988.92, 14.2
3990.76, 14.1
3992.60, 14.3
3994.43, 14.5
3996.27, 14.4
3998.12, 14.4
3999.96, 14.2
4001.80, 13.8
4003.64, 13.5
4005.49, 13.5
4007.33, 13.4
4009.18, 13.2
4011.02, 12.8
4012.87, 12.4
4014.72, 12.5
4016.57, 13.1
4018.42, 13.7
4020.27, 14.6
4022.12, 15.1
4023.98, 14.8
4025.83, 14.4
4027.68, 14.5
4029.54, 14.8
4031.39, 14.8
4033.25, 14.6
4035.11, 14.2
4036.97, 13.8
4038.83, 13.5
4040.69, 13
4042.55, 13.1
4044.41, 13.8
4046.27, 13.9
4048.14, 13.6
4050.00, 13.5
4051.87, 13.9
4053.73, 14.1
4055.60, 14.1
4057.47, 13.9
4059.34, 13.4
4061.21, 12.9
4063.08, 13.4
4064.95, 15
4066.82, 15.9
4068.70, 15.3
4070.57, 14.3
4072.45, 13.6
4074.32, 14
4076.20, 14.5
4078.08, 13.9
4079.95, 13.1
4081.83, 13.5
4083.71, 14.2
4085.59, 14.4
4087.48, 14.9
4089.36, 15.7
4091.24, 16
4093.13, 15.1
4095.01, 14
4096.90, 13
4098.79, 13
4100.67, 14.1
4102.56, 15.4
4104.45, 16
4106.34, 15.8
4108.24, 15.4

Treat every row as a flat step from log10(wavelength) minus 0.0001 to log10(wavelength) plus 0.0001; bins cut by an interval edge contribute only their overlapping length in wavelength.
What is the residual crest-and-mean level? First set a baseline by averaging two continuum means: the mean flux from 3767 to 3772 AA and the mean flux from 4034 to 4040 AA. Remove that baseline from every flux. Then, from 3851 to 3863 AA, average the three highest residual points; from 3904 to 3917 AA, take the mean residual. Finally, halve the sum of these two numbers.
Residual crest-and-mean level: 2.1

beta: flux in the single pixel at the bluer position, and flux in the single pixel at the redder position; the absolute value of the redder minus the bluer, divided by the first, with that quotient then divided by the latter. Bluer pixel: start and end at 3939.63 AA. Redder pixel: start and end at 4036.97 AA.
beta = 0.014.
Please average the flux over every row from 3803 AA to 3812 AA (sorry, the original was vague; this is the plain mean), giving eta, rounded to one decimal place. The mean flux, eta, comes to 16.0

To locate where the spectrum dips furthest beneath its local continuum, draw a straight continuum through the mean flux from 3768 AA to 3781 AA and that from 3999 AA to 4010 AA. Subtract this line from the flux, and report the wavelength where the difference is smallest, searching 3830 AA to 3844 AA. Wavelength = 3834.03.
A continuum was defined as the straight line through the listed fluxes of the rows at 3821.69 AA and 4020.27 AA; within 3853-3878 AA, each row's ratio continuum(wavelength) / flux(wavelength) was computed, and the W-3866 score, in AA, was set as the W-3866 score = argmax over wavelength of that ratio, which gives 3864.16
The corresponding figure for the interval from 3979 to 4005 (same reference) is 4003.64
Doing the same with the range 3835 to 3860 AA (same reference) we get 3835.79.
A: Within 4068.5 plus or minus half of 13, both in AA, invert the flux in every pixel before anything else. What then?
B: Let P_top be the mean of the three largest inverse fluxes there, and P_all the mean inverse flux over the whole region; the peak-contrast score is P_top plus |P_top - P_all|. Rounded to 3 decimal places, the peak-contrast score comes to 0.077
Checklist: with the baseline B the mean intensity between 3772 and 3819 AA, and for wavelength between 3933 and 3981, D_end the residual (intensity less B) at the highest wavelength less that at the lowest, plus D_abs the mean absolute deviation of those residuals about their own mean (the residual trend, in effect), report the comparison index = -1.0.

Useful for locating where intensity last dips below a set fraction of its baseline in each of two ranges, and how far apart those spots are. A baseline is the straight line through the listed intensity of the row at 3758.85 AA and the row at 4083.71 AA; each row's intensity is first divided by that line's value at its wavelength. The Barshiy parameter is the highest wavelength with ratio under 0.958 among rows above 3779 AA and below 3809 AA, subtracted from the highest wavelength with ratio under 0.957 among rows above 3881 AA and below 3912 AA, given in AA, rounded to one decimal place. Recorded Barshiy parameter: 103.1 AA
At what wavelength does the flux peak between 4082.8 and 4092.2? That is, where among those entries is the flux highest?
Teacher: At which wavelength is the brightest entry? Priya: 4091.24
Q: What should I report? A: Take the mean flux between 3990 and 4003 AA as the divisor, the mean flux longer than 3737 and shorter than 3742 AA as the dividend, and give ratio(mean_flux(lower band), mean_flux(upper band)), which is 1.23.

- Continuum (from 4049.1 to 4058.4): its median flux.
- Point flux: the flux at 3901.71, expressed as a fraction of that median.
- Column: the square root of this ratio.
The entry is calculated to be 1.07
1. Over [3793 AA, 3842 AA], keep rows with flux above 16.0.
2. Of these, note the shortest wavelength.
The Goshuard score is 3793.63 AA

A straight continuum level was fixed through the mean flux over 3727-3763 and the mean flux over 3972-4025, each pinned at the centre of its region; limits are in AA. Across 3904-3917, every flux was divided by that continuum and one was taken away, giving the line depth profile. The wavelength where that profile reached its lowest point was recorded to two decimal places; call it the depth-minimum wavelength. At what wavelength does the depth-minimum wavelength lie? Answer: 3910.71 AA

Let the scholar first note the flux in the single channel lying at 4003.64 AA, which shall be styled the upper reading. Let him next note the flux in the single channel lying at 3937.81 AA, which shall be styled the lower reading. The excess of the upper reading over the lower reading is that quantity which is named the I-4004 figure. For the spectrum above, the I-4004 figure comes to -4.0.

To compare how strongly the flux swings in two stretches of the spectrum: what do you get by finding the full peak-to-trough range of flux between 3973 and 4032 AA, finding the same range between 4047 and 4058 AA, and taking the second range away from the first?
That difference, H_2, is 2.3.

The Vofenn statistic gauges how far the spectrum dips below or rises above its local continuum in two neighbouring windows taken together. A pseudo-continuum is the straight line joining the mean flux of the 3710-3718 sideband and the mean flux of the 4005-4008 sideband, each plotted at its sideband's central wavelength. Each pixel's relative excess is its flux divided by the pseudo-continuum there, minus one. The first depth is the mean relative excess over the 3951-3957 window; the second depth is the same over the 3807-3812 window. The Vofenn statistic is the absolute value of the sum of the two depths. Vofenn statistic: 0.107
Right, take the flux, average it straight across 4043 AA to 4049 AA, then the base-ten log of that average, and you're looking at 1.14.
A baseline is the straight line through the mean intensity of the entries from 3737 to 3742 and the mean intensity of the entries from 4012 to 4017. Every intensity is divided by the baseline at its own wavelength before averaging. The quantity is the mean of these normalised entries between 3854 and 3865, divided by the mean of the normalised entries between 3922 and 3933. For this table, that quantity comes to 1.00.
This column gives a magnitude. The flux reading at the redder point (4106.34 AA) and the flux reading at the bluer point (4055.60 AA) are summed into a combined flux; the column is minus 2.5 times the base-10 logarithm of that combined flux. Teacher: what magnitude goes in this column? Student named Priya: -3.69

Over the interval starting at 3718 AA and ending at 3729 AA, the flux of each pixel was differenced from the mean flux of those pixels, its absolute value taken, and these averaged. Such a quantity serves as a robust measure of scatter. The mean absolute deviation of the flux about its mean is 0.53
